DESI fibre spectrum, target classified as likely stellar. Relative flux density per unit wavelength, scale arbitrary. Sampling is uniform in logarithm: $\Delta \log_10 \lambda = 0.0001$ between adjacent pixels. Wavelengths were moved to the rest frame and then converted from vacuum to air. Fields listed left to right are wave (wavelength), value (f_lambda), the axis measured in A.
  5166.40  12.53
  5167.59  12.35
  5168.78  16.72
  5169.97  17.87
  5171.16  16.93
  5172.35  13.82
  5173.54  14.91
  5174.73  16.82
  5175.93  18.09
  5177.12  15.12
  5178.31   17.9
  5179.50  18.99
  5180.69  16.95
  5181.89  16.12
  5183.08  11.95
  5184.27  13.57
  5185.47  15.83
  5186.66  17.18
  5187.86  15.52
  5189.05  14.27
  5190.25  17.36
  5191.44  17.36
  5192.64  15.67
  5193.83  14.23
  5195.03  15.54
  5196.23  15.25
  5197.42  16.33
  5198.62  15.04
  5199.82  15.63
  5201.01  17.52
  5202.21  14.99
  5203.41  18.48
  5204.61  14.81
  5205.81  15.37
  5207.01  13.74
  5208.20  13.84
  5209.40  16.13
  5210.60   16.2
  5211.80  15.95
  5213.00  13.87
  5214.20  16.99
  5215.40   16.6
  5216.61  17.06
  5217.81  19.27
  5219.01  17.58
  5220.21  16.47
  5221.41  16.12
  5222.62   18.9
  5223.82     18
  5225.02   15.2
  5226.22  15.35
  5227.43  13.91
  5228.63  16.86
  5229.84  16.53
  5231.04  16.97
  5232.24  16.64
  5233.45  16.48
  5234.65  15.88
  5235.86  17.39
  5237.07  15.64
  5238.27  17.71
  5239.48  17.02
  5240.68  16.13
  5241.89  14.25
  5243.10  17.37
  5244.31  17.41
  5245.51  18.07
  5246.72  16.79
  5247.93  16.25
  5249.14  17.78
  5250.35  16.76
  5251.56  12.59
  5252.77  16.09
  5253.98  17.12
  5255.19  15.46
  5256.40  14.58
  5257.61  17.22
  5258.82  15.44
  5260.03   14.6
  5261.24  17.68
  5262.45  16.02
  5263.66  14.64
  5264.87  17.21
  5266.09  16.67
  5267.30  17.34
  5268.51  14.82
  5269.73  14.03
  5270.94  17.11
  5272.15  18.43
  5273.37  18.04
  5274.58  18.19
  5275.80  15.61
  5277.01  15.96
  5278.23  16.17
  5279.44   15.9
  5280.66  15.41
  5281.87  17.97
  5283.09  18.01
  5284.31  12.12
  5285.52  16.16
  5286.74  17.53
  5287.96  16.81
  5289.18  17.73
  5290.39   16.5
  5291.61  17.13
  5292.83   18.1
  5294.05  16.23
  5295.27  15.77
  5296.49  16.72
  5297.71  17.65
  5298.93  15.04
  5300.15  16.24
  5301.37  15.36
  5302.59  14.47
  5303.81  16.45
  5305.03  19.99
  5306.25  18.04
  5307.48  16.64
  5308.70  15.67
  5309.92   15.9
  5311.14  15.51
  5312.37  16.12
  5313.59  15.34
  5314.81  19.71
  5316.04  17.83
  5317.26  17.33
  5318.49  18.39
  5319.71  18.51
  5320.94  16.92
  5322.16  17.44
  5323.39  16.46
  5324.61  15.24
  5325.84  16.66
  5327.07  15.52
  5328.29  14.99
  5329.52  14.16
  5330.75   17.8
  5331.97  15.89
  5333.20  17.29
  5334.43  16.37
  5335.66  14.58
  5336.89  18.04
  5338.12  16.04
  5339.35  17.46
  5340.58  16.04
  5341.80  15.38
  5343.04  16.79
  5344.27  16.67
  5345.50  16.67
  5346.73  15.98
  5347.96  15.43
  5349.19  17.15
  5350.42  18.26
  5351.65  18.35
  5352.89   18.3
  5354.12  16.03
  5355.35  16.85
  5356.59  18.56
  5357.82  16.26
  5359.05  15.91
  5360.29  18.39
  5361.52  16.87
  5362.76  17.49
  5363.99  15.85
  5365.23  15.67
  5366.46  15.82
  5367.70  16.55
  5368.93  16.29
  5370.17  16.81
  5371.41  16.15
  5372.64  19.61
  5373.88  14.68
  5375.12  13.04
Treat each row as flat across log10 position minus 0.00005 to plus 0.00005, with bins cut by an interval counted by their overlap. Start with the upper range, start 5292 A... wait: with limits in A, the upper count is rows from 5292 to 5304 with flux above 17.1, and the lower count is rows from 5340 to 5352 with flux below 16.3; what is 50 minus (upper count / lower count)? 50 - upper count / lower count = 49.5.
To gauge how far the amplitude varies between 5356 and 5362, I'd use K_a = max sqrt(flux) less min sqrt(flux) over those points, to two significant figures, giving 0.32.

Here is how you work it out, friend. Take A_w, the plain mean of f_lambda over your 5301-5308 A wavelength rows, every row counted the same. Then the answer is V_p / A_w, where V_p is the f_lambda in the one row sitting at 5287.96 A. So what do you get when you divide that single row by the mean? 1.00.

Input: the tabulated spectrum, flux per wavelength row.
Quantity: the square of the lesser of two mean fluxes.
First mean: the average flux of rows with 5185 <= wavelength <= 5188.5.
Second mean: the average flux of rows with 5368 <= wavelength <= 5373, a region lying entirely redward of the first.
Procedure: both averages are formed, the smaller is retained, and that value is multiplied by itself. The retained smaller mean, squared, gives 262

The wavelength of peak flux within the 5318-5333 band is 5319.71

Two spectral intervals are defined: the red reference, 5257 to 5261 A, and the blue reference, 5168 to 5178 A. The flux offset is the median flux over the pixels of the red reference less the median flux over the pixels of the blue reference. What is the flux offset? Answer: -1.3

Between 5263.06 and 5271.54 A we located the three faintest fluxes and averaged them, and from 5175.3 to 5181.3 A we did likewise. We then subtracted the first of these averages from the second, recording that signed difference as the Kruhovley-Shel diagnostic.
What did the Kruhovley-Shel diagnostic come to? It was 2.2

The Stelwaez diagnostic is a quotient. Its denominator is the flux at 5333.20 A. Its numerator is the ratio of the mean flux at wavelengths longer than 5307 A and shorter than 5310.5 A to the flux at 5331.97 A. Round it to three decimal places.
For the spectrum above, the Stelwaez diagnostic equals 0.058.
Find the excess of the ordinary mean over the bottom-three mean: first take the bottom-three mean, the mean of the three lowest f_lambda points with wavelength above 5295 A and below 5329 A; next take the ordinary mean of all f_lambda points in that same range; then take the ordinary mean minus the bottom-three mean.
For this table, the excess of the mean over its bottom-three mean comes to 1.8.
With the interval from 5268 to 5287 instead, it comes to 2.7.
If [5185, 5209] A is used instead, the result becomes 1.8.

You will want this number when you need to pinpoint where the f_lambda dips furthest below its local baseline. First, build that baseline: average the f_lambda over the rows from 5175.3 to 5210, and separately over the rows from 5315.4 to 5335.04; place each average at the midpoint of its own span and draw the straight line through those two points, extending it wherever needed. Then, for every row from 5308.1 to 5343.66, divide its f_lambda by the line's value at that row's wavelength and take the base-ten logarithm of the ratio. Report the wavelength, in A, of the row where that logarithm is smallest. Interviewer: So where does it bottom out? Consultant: 5329.52 A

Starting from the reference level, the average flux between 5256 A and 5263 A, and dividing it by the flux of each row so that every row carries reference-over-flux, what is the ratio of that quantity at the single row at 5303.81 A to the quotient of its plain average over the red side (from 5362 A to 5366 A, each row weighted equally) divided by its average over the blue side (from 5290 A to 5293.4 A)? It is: 0.916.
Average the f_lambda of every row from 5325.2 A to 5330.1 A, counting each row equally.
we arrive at 15.3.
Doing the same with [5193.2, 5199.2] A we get 15.3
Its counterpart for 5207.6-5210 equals 15.0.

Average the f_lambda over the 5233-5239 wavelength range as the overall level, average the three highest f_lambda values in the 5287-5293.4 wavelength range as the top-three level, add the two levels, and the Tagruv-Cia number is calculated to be 34.3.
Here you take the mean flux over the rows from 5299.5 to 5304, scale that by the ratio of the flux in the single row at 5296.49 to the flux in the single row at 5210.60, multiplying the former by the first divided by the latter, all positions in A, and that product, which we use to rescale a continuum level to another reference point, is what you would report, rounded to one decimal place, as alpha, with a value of 16.1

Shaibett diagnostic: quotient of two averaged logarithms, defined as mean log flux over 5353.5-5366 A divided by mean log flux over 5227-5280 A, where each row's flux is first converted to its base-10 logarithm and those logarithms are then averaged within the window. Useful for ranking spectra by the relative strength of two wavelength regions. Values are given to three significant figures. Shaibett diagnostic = 1.01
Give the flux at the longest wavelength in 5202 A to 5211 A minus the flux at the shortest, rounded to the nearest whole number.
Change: 1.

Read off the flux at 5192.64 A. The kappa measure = 15.67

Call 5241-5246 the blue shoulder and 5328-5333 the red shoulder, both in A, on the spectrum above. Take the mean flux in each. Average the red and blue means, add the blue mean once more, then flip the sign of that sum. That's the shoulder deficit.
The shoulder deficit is -33.0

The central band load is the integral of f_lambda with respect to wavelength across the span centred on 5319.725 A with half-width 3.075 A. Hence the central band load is 109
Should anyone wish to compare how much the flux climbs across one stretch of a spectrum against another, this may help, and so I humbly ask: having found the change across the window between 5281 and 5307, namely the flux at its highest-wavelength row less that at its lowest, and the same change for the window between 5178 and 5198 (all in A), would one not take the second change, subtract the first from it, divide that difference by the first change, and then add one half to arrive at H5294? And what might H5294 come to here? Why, -23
